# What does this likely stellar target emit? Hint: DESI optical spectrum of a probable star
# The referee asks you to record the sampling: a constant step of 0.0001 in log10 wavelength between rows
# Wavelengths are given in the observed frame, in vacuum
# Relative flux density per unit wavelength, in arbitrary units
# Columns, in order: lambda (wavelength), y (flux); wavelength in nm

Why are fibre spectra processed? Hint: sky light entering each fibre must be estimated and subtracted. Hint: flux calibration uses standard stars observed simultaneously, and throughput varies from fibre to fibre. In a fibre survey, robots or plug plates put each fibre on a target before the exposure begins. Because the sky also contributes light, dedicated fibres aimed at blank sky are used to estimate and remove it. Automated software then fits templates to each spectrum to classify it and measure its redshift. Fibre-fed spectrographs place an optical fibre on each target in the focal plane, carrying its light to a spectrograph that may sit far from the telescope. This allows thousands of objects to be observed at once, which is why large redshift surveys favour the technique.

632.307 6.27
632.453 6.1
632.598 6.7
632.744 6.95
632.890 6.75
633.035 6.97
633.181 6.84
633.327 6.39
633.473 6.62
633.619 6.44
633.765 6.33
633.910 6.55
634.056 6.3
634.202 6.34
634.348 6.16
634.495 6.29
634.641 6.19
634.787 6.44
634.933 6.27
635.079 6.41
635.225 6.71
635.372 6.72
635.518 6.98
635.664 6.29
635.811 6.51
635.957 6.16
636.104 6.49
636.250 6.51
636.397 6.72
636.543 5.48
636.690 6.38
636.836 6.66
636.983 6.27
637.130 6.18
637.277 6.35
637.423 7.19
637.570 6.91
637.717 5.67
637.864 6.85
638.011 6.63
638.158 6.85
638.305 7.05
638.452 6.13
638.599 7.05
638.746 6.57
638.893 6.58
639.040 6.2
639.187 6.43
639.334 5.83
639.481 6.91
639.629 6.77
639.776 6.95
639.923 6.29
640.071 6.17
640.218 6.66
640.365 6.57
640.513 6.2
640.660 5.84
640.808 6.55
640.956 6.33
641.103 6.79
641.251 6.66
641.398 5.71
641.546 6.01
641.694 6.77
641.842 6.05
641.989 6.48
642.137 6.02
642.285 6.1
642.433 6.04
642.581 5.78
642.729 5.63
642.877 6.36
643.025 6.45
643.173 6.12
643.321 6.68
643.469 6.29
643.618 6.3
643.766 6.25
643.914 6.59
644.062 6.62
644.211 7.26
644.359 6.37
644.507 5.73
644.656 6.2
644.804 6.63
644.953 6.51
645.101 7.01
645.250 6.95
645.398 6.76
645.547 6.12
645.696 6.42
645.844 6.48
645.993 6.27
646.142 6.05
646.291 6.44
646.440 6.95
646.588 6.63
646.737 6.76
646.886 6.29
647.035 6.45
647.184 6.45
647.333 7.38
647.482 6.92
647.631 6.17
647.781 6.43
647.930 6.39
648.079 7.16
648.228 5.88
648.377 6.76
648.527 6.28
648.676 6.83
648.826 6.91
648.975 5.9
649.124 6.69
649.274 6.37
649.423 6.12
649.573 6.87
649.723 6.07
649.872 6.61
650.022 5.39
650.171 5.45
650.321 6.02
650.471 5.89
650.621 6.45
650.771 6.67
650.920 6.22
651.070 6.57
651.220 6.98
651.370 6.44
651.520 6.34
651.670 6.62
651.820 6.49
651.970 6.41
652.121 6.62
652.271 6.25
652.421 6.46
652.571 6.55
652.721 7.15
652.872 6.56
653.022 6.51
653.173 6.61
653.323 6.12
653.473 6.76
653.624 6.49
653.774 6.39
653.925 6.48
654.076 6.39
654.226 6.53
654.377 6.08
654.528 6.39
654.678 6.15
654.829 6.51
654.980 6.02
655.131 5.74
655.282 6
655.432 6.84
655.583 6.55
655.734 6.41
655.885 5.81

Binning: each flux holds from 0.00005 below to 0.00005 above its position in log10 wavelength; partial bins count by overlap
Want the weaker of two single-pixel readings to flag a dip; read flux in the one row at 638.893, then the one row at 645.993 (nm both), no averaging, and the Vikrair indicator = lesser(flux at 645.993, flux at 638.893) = 6.27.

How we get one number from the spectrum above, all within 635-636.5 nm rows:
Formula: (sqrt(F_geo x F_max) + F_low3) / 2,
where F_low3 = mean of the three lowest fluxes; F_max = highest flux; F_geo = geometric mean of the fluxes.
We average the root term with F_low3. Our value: 6.52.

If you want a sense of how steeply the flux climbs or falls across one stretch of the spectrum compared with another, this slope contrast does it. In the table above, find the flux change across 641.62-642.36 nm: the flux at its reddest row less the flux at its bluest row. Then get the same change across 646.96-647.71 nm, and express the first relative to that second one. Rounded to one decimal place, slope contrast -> 2.4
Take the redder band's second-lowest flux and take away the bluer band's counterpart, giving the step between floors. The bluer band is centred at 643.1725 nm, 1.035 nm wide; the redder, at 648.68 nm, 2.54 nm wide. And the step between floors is -0.2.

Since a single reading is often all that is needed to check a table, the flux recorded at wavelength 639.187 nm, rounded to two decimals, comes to 6.43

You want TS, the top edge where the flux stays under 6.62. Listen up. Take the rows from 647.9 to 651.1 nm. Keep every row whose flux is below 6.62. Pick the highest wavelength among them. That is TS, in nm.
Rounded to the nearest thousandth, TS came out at 651.070 nm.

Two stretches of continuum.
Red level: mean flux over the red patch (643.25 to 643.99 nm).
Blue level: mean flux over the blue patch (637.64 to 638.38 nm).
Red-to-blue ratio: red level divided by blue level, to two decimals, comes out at 0.97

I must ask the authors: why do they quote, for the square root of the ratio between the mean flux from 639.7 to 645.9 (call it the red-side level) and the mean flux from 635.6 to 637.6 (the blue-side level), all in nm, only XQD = 1.00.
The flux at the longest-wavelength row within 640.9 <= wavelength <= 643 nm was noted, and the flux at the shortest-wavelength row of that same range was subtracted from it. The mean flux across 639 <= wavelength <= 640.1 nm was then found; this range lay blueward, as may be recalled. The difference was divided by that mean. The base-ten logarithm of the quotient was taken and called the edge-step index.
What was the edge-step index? -2.33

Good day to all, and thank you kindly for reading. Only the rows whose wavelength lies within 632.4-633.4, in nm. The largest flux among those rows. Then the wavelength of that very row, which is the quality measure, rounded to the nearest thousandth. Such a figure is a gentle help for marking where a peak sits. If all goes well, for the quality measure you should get 633.035 nm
